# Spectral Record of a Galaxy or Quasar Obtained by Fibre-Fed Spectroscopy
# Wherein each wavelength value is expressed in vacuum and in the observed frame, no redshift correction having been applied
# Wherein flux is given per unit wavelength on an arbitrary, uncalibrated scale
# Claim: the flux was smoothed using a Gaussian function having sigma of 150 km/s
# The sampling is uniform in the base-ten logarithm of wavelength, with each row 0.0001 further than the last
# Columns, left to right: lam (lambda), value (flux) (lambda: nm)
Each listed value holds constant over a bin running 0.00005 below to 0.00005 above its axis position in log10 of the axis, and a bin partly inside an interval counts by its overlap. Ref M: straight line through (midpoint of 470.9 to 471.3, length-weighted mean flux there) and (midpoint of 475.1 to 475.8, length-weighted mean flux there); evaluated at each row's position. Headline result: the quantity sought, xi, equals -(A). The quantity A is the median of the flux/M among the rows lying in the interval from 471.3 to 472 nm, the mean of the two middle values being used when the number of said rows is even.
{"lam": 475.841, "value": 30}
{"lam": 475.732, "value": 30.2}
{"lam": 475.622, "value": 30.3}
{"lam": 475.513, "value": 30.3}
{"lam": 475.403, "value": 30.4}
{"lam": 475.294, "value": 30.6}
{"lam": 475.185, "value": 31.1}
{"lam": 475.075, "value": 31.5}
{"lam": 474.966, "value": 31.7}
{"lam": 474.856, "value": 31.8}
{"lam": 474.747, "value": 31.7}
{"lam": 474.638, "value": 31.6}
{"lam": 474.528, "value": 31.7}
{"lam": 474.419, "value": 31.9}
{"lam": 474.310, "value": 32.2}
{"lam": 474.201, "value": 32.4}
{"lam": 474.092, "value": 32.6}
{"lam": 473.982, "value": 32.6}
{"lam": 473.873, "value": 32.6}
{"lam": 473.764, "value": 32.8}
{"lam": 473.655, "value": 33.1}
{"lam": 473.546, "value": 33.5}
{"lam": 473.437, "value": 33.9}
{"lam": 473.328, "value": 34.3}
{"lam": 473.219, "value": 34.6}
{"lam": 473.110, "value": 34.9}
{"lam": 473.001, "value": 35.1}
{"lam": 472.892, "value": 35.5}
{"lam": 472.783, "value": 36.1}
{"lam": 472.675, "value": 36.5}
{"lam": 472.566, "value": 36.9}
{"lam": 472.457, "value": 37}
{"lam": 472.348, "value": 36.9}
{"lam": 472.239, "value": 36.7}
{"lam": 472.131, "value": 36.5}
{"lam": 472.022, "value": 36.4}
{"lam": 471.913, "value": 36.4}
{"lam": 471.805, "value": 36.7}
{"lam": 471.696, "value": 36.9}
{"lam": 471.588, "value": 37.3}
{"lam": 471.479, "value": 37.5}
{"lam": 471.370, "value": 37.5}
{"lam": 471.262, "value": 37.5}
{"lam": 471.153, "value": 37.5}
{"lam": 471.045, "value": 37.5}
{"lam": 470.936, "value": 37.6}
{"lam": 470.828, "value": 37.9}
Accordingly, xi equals -1.01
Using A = 1.01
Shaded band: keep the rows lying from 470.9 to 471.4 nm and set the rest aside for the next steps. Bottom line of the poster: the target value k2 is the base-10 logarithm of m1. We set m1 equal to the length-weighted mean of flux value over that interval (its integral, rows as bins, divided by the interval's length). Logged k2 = 1.57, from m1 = 37.5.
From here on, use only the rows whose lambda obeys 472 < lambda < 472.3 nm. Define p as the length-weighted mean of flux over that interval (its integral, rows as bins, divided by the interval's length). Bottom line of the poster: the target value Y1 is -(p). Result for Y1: -37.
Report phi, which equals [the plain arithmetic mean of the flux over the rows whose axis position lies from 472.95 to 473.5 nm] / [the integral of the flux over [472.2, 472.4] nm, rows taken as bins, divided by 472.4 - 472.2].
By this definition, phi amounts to 0.940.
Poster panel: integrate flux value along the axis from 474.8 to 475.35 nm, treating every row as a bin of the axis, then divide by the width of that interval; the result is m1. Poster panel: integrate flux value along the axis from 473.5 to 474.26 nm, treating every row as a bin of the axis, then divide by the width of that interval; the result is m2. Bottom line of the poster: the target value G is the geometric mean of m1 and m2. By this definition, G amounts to 32.1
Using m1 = 31.4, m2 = 32.8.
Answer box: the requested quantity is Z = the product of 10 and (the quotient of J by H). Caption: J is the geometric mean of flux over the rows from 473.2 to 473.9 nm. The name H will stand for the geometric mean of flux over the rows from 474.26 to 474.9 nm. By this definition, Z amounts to 10.5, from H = 32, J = 33.5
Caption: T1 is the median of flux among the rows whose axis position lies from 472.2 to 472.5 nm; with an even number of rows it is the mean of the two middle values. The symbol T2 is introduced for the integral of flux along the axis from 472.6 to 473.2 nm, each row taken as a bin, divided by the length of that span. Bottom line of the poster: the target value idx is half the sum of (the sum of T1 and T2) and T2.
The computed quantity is 54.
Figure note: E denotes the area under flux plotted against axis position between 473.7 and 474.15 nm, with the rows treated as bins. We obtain 14.7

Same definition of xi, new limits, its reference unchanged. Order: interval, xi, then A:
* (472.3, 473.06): -1.04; 1.04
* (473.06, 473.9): -1.00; 1.00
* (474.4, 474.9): -0.99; 0.99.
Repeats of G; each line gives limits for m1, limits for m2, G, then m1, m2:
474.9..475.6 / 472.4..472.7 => 33.7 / 30.9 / 36.8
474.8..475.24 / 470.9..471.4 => 34.4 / 31.5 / 37.5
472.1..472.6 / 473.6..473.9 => 34.8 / 36.8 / 32.9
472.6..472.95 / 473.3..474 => 34.7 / 36.1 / 33.3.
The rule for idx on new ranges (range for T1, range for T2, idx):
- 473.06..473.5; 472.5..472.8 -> 54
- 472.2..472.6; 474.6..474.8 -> 50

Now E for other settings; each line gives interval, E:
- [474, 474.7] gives 22.4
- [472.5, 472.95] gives 16.3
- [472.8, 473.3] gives 17.5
